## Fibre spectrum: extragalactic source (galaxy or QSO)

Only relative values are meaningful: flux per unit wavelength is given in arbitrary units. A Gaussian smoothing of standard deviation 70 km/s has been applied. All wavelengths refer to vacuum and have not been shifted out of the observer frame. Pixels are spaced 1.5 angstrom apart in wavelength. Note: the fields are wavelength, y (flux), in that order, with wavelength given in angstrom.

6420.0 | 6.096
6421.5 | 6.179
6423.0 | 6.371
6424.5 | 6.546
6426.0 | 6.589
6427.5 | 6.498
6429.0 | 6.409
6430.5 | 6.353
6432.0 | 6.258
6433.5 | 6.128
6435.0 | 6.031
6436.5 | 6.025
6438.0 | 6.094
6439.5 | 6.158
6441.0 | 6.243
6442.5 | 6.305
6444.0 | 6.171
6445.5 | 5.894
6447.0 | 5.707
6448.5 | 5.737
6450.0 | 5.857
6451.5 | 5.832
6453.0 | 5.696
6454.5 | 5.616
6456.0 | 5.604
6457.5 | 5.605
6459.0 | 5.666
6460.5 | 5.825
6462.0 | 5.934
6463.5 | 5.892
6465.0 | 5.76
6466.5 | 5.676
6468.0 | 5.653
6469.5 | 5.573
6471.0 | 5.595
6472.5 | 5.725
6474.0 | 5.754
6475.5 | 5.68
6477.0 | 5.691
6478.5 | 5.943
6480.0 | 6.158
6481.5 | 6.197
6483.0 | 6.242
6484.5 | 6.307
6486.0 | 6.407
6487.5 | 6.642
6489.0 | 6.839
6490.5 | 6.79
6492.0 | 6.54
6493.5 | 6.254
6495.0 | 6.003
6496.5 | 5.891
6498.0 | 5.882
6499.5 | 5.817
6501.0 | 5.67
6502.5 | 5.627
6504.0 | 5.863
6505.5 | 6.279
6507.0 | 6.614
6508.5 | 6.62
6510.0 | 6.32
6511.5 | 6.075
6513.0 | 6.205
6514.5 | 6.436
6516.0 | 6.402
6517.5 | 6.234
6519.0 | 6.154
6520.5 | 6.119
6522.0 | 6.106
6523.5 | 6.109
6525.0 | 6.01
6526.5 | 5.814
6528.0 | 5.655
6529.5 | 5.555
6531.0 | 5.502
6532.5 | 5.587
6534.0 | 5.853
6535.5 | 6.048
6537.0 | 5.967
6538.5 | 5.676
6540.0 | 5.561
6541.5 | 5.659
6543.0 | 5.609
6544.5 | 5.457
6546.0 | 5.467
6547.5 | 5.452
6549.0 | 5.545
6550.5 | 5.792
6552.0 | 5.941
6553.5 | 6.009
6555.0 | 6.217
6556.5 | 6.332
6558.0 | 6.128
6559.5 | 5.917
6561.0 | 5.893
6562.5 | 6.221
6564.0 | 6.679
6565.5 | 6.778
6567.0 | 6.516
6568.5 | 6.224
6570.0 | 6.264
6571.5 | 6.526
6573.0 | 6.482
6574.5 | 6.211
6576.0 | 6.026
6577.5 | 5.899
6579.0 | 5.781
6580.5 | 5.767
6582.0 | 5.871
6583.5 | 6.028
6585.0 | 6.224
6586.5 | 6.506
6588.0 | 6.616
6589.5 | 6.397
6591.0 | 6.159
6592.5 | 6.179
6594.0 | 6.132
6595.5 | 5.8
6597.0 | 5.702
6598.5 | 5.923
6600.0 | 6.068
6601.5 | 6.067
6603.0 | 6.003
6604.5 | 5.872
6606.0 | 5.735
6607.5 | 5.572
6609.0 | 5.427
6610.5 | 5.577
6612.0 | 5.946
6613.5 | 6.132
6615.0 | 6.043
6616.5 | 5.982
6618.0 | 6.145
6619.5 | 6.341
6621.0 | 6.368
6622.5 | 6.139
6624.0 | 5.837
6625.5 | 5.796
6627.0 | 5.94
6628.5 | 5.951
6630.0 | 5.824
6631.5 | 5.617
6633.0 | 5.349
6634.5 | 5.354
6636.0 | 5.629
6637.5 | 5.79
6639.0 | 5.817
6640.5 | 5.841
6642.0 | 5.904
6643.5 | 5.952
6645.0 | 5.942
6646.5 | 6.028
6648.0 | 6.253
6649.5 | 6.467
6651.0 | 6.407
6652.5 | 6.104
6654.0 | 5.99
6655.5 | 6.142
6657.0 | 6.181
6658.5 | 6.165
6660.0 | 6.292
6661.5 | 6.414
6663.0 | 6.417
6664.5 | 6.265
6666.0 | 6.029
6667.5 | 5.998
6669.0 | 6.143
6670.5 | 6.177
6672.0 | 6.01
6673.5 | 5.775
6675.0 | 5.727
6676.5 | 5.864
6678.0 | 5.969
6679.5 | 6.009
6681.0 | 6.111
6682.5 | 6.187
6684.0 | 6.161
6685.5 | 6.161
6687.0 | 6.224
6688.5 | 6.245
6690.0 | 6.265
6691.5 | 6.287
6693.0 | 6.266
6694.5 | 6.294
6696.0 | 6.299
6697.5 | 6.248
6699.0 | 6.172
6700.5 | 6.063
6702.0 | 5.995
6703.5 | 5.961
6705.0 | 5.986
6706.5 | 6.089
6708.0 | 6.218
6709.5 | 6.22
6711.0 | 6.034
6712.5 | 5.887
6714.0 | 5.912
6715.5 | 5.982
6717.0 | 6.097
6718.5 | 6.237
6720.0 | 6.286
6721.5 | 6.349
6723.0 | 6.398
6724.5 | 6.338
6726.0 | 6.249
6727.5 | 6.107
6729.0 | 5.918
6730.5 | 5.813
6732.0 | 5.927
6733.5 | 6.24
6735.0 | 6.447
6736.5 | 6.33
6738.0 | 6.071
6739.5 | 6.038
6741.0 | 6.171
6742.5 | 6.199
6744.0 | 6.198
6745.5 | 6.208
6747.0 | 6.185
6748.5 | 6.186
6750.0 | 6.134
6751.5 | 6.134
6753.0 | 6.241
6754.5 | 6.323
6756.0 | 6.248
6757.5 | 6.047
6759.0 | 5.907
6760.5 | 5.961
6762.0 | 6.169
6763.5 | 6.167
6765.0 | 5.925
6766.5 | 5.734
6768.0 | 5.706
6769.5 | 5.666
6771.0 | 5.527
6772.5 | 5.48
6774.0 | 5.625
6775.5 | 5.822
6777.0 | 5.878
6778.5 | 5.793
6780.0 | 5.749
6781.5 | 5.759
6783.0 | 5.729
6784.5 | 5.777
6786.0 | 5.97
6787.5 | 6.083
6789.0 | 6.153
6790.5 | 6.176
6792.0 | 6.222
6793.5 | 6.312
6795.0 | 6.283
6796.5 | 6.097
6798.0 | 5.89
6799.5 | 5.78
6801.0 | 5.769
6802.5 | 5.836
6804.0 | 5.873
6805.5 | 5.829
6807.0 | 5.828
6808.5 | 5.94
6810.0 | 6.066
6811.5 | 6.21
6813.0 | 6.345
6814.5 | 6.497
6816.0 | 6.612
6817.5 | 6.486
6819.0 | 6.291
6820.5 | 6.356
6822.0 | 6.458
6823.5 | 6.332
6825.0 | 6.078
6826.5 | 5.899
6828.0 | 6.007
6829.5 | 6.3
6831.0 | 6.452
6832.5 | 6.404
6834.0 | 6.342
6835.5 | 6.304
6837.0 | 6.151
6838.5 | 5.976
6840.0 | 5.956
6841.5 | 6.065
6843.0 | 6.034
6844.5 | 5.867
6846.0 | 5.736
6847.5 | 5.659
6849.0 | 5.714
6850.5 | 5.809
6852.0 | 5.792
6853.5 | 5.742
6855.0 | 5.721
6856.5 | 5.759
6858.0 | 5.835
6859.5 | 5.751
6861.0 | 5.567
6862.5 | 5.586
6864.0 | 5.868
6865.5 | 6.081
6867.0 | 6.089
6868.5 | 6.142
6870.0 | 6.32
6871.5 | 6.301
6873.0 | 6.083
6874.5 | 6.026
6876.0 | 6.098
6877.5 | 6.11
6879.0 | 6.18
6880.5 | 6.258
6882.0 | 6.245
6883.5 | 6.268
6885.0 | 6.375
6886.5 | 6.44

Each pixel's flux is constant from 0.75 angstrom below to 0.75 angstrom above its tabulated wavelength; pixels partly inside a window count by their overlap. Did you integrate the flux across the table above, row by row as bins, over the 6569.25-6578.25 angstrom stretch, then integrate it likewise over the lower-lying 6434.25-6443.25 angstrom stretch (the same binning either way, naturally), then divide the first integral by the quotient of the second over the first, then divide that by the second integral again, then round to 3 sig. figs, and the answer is 1.03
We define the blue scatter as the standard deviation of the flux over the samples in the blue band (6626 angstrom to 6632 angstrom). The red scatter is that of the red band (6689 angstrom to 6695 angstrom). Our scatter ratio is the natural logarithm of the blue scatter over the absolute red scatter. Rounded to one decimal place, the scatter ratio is 2.4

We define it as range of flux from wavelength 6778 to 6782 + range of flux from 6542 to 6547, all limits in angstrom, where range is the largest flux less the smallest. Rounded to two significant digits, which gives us 0.20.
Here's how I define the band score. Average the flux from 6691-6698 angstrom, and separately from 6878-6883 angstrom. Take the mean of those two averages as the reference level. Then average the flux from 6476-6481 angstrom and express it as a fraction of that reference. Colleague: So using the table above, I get 0.95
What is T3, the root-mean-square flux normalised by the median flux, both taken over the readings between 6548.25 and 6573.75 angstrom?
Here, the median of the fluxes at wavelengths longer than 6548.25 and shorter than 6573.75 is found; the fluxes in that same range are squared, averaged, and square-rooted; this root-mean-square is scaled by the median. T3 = 1.00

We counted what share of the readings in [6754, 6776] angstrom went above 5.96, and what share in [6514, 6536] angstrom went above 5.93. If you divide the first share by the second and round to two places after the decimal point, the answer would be 0.67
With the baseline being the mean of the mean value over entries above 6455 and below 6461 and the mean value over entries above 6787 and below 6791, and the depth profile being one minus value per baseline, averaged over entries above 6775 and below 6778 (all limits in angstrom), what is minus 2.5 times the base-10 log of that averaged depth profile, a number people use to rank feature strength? 5.1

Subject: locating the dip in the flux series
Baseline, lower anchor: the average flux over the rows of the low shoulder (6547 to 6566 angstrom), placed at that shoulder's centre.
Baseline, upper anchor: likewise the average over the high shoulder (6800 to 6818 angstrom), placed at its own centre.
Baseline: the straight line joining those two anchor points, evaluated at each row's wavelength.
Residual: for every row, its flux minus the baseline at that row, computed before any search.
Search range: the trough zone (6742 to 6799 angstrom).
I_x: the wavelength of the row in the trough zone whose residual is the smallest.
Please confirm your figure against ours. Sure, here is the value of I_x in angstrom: 6772.5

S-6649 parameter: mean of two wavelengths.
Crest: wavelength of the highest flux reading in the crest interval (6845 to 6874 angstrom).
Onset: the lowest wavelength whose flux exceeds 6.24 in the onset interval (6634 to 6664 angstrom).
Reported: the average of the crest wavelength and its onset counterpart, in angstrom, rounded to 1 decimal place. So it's 6759.0 angstrom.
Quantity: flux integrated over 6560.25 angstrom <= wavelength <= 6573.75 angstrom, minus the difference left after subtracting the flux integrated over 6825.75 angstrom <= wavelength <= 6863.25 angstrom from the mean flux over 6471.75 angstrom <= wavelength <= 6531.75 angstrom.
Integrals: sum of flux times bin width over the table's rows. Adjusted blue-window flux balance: 303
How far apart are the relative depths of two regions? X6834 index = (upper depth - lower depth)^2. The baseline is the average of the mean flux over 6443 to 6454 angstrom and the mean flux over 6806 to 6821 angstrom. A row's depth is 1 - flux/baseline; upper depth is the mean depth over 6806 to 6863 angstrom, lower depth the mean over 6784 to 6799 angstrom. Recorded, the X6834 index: 0.0001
